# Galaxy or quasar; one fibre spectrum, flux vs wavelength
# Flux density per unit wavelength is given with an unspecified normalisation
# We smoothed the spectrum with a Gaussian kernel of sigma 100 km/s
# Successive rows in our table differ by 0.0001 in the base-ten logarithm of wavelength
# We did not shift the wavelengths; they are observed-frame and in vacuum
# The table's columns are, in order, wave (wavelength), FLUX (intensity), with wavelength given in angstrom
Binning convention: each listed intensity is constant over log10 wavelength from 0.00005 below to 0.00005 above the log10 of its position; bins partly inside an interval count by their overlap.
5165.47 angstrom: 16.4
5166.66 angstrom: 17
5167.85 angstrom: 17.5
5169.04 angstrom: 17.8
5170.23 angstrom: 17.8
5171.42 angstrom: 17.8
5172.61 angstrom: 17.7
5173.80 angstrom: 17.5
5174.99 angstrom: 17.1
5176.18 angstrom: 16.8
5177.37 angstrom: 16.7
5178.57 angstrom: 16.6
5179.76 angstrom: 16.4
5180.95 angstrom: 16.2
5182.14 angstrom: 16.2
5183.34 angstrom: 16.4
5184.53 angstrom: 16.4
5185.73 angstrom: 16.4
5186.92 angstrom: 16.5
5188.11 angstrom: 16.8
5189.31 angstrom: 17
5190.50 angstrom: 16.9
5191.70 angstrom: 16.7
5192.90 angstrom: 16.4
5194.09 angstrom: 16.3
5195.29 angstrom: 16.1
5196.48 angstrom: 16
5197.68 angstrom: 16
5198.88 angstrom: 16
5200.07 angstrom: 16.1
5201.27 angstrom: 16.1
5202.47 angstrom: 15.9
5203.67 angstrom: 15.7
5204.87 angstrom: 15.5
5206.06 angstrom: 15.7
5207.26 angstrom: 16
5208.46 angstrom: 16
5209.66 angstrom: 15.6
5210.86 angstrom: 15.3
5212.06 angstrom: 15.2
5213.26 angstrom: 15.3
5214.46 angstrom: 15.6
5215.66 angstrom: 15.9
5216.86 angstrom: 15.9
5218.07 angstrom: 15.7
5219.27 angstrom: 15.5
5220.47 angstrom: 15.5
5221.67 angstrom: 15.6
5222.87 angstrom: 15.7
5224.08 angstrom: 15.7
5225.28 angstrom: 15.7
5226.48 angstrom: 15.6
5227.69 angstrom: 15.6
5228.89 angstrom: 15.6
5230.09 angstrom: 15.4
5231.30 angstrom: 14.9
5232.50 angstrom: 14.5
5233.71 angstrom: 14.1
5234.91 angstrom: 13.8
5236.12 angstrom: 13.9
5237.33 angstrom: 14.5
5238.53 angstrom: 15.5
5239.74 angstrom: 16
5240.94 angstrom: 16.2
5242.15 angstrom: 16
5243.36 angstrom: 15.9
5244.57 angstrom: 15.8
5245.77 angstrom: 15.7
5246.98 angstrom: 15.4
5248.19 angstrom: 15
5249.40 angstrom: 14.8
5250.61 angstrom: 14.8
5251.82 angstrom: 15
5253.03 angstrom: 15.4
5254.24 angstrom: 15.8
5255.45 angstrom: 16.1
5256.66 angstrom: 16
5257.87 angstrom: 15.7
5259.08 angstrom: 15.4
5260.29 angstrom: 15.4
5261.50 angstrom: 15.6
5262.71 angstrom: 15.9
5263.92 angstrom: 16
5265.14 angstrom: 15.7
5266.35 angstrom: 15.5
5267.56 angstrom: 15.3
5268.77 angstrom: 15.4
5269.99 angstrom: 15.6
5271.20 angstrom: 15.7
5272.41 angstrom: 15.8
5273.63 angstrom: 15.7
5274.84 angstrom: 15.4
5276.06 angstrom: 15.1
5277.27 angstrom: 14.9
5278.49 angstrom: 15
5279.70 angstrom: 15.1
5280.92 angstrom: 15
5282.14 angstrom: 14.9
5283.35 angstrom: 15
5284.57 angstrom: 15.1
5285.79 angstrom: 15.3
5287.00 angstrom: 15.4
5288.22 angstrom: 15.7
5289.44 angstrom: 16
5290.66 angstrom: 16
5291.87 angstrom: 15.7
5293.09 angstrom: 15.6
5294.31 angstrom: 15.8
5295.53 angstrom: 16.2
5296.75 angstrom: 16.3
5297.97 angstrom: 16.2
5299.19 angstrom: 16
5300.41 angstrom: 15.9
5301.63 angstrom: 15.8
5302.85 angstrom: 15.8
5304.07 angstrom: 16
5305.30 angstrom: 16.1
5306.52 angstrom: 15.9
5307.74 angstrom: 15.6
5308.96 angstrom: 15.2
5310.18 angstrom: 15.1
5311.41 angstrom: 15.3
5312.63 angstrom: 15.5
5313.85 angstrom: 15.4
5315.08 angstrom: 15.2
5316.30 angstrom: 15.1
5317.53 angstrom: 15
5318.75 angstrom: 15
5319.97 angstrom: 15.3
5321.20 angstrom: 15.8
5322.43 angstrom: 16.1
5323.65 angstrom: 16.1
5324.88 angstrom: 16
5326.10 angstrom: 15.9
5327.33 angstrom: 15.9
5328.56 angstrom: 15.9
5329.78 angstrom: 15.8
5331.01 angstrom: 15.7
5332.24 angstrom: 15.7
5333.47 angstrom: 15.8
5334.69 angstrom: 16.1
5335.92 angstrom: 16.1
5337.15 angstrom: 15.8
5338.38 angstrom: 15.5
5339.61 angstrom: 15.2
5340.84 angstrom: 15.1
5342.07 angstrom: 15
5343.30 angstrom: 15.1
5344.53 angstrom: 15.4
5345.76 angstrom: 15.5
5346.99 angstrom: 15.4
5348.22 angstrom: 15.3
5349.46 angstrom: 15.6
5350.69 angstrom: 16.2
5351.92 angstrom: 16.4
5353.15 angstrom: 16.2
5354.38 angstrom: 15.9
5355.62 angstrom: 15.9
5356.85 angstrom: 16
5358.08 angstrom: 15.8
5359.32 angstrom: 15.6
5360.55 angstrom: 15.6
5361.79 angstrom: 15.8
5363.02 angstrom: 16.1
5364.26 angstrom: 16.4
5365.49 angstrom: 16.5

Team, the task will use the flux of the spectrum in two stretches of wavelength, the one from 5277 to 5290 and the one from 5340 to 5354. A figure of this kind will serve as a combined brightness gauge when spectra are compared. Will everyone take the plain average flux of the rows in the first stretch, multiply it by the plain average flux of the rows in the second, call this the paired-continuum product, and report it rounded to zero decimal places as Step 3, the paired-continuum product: 237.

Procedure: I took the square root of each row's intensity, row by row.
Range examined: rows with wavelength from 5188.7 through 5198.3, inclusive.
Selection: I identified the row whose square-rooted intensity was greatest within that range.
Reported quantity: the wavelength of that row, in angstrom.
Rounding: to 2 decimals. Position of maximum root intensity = 5189.31 angstrom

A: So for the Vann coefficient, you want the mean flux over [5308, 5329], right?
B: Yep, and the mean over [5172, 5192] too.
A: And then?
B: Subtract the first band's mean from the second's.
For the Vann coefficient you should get 1.2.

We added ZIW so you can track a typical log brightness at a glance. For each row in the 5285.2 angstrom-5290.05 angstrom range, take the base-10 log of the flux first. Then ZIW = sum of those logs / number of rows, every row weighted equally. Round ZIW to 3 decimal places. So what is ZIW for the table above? 1.193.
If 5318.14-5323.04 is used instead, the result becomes 1.192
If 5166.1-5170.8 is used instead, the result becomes 1.244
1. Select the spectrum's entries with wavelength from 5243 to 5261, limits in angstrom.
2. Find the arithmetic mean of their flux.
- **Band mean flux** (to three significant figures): 15.5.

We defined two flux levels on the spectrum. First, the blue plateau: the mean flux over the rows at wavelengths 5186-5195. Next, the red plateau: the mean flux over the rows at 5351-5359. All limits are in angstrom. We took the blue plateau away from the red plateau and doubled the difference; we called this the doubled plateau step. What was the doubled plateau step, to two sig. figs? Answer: -1.2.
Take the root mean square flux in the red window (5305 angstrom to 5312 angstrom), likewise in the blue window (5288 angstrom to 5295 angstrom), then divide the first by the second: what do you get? 0.98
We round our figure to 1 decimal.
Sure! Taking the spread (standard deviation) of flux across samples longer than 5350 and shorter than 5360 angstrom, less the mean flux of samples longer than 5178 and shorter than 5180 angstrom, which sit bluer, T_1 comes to -16.3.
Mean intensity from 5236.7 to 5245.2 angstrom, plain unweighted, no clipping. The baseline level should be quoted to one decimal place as 15.7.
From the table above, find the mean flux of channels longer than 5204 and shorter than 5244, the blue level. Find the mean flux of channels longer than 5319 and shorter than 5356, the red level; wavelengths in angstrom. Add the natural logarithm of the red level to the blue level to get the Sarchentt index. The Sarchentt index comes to 18.18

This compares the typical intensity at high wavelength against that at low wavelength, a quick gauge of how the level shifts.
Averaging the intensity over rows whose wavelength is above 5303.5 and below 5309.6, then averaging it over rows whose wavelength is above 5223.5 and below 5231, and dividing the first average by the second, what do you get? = 1.01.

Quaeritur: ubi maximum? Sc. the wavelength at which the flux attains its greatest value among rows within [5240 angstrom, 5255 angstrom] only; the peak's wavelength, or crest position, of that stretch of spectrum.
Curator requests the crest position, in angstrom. 5240.94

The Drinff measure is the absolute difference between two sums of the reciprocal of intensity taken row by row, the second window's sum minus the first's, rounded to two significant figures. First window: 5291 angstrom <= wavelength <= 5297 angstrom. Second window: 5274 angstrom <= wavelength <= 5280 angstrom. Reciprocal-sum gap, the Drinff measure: 0.017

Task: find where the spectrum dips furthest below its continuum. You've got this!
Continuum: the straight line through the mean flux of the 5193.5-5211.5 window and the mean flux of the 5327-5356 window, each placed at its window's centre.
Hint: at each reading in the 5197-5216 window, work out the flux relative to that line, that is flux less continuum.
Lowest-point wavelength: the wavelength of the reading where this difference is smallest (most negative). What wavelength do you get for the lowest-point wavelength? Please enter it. 5212.06 angstrom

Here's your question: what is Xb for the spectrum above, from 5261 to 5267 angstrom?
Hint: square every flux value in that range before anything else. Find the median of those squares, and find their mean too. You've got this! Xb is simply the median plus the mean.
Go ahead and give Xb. 494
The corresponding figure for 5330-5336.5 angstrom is 502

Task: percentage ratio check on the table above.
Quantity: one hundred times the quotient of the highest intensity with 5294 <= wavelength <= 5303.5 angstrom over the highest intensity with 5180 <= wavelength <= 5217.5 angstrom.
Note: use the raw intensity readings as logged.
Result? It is 96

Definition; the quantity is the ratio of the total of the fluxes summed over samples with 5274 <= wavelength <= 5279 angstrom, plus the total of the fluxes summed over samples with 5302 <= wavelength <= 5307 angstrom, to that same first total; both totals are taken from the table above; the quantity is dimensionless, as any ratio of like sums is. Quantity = 2.06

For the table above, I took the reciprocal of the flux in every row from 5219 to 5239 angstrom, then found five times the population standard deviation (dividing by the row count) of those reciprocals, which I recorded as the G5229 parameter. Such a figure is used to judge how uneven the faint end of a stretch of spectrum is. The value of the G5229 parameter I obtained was 0.015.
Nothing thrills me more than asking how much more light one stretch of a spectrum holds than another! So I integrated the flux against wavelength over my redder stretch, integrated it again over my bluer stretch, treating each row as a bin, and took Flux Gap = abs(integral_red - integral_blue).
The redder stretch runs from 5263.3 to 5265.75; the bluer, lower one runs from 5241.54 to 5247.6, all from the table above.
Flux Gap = 57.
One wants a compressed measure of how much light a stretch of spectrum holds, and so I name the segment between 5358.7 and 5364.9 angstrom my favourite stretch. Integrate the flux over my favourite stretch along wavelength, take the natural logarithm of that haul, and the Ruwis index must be 4.59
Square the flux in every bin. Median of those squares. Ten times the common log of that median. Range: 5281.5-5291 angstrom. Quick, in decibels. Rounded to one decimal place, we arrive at 23.7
